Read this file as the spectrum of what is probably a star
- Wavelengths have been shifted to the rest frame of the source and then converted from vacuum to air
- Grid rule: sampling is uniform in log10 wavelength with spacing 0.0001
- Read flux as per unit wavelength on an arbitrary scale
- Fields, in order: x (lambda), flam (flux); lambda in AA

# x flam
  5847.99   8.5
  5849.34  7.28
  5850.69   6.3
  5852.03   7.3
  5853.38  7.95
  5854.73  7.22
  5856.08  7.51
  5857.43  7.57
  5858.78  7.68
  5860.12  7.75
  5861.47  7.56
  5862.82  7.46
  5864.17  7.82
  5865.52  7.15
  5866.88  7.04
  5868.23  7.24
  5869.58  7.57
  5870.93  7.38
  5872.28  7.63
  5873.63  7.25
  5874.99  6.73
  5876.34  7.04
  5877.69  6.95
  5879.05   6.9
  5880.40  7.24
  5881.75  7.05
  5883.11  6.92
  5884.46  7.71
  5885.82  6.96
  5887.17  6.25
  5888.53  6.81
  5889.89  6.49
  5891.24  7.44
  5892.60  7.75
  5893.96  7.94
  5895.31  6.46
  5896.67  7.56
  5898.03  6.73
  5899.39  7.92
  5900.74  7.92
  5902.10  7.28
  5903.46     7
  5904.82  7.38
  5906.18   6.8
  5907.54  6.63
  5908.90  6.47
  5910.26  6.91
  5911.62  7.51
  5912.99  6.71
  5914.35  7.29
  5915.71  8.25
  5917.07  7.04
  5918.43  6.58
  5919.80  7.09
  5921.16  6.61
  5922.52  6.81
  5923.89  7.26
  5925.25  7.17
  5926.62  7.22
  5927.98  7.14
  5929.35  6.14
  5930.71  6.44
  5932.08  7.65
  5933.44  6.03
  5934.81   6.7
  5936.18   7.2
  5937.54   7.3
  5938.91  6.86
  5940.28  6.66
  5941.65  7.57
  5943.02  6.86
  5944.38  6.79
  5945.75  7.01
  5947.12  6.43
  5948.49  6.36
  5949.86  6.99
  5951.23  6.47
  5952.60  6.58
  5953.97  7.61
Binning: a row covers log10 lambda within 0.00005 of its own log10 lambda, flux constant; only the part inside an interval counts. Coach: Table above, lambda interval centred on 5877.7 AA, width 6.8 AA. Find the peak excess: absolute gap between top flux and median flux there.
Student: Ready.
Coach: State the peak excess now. 0.29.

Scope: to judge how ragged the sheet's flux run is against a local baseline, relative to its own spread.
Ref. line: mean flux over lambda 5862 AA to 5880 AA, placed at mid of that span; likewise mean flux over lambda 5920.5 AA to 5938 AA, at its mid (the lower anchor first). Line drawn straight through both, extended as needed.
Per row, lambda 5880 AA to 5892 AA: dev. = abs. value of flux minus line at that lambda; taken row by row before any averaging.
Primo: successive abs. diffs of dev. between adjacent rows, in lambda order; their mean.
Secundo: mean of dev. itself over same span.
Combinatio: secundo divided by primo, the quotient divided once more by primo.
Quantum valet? 3.2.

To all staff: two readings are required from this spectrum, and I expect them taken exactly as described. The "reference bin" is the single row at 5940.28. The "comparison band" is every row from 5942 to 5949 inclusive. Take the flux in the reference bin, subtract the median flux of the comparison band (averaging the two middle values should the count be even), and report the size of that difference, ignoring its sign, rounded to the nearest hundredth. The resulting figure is 0.13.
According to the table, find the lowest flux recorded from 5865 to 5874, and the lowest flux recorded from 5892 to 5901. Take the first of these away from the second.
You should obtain -0.58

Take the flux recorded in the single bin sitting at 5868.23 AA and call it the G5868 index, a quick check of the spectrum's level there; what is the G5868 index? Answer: 7.24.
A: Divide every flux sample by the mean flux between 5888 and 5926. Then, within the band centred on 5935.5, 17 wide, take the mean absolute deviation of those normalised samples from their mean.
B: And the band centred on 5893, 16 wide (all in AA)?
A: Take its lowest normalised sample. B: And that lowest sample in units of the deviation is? 15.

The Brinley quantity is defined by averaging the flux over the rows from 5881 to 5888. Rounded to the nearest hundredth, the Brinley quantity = 6.98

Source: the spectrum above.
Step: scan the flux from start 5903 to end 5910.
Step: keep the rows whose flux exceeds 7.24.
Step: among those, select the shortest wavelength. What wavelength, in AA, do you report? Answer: 5904.82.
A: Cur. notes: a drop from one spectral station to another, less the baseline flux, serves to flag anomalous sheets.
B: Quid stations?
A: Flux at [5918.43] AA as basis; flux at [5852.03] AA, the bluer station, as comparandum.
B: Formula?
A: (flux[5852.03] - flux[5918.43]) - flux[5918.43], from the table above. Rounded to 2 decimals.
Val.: -5.86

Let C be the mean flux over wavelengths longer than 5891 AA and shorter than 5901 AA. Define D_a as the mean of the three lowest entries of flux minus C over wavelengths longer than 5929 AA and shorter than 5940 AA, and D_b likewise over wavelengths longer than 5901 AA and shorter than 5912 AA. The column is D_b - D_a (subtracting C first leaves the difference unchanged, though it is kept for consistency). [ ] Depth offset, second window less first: 0.4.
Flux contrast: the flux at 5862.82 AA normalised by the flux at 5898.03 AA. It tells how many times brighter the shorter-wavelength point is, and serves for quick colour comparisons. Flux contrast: 1.11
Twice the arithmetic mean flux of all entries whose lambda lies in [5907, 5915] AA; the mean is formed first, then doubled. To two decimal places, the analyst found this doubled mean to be 13.84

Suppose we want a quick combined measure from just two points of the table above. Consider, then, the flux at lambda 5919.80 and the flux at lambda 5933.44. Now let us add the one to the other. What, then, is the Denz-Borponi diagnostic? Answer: 13.1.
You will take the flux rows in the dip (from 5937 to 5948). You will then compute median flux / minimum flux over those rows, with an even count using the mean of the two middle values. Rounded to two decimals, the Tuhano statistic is 1.07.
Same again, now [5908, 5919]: 1.08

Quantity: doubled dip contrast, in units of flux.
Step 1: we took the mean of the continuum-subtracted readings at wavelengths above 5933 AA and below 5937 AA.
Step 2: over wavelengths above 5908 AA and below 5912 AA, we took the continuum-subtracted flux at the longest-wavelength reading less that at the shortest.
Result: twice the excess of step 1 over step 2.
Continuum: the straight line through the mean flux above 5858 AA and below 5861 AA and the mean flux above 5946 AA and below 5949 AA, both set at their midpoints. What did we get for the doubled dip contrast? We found -2.1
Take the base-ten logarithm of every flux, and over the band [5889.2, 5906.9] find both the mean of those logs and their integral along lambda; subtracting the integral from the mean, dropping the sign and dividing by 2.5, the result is 6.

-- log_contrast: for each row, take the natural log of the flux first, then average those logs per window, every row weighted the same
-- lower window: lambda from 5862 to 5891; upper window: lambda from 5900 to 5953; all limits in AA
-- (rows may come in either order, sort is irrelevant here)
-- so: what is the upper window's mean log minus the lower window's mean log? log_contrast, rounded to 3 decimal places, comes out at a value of -0.025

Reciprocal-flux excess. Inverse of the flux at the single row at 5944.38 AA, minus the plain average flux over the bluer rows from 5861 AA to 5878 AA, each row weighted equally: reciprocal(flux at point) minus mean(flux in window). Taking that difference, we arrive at -7.15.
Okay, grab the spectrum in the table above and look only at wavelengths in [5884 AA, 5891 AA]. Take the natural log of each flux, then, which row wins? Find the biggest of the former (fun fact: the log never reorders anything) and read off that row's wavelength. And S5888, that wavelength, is 5884.46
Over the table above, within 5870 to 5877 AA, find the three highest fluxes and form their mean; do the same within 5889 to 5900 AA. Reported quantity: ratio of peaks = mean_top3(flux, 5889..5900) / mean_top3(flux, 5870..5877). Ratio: 1.061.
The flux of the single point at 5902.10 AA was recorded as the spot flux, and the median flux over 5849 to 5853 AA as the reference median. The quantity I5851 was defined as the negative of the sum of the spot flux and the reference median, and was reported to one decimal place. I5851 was -14.6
